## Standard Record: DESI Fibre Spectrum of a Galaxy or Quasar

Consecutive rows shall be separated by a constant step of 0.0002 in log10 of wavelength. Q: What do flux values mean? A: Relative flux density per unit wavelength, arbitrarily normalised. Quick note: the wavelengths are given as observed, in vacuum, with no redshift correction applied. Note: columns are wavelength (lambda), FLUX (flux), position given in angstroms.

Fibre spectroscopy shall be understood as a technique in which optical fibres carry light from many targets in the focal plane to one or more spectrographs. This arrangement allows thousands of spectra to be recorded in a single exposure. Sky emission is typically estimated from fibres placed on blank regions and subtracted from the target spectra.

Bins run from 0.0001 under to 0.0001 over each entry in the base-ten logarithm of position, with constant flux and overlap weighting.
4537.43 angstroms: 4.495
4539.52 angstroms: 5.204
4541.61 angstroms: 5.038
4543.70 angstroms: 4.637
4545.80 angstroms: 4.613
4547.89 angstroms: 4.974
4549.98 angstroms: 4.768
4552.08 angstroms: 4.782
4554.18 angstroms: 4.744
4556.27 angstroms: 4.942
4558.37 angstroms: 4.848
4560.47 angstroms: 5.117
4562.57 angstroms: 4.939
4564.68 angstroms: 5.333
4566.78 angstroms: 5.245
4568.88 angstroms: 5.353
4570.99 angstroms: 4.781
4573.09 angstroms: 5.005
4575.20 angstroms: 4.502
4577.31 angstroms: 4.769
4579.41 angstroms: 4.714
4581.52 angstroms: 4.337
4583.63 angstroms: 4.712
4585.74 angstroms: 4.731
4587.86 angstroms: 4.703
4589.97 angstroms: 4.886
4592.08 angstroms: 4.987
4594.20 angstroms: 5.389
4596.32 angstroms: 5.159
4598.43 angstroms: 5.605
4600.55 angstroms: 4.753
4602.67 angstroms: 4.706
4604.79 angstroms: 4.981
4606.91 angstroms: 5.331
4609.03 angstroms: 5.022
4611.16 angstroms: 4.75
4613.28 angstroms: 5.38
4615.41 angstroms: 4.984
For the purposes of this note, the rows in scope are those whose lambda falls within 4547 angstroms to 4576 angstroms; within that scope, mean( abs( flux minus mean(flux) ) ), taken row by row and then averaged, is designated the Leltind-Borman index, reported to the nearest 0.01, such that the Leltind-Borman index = 0.19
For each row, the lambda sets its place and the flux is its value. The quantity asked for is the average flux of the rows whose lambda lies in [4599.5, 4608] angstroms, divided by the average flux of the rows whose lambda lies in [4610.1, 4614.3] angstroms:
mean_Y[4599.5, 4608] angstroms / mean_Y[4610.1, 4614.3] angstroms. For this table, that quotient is 0.98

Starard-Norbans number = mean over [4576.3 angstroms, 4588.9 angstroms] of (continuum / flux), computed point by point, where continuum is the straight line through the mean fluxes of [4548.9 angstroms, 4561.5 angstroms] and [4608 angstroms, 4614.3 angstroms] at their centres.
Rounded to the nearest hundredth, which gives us 1.06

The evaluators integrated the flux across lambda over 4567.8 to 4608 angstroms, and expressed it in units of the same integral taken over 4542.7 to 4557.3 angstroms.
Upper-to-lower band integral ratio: 2.8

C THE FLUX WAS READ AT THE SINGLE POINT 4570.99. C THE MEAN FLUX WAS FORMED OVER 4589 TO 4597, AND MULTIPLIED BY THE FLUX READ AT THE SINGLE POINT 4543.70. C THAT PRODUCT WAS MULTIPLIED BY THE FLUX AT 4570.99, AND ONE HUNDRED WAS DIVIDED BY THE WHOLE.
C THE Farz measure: 0.88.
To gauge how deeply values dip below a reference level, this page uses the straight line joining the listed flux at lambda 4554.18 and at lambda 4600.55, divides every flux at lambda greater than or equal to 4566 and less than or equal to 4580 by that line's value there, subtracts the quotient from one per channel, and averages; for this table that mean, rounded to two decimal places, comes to -0.03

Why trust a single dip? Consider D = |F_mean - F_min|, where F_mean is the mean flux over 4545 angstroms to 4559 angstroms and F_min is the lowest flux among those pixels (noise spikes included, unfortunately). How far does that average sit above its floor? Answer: 0.20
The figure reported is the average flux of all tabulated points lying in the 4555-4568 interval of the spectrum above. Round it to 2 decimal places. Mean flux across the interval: 5.07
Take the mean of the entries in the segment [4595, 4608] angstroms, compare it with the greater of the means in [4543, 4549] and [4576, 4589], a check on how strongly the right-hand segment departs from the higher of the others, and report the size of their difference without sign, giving 0.35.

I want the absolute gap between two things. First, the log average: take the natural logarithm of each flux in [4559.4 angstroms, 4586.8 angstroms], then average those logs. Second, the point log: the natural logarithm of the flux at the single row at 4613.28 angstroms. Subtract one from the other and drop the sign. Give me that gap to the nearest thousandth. 0.098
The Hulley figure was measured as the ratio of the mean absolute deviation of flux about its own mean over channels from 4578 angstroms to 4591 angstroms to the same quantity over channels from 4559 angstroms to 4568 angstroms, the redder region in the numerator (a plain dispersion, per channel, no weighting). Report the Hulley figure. 0.88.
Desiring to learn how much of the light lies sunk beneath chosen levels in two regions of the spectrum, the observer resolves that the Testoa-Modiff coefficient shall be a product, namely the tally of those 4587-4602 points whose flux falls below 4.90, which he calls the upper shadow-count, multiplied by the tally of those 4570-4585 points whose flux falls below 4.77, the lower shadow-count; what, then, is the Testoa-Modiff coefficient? 15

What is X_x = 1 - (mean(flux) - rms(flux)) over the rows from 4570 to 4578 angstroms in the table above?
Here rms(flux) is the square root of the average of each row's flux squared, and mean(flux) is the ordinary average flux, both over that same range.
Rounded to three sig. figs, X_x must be 1.00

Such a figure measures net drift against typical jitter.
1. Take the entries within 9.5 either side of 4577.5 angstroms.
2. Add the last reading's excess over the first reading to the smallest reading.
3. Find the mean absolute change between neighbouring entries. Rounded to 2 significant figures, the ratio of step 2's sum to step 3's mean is 12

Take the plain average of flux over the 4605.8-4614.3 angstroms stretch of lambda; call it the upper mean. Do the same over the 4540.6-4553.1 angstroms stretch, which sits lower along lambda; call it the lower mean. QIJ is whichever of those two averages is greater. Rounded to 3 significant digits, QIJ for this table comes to 5.12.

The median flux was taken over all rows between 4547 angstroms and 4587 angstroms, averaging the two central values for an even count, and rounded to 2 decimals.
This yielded 4.78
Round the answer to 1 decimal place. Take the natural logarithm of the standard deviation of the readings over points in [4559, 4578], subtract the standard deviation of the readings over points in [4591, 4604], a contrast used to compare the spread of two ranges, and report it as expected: -1.6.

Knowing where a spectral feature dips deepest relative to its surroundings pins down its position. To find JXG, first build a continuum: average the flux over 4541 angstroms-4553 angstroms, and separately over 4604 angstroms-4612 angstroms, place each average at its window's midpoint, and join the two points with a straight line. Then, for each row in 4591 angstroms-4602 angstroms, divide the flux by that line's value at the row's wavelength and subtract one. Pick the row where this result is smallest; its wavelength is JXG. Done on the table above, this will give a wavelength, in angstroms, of 4600.55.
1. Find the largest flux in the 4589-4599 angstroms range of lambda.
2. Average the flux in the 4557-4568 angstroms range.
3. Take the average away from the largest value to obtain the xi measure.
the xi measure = 0.51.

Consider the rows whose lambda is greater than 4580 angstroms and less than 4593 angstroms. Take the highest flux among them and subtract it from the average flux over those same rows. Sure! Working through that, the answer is -0.26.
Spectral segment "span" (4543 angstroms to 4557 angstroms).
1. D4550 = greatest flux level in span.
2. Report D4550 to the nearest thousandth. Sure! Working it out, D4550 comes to 4.974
